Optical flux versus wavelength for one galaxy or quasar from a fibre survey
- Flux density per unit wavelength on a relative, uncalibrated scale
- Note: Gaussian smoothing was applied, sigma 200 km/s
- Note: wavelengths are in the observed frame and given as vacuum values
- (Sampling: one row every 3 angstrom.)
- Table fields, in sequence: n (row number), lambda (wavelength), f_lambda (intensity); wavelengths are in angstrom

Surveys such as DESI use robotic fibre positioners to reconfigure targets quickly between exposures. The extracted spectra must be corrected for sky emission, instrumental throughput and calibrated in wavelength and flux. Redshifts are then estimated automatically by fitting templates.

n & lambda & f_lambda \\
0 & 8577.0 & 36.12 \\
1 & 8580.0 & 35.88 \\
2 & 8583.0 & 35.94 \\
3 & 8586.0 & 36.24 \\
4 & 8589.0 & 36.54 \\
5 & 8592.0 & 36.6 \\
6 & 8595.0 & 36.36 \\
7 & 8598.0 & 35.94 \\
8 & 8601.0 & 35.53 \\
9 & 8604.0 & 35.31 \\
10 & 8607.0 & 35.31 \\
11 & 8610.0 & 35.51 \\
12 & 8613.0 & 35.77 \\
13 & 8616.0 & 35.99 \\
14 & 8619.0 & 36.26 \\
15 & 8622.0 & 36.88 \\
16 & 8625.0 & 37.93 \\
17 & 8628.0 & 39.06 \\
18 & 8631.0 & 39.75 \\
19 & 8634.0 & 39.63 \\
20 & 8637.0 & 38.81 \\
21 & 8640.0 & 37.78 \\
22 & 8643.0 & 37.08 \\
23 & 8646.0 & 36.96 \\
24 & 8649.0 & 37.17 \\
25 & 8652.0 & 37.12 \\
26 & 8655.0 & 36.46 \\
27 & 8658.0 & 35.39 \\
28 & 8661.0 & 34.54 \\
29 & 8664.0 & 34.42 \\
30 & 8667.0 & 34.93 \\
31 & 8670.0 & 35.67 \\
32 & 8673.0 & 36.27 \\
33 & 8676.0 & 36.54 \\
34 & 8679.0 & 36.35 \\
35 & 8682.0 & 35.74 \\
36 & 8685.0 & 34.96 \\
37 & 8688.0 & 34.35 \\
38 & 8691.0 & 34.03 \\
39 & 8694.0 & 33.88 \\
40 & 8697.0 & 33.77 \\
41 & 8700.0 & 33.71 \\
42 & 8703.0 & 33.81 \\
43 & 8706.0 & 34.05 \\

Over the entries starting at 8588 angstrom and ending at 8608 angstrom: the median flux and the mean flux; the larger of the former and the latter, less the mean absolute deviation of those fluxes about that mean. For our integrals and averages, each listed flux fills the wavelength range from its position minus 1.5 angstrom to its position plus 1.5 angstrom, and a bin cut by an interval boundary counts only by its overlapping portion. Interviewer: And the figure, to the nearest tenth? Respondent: 35.5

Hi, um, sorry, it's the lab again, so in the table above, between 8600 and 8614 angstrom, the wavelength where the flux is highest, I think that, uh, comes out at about 8613.0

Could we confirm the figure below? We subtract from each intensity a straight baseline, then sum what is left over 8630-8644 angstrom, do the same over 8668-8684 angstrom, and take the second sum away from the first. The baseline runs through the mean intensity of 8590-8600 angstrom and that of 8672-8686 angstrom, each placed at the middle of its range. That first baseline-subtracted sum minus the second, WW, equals 12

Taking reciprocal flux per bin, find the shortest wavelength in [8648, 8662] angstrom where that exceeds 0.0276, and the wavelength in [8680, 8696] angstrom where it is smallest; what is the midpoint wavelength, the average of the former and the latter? 8670.0 angstrom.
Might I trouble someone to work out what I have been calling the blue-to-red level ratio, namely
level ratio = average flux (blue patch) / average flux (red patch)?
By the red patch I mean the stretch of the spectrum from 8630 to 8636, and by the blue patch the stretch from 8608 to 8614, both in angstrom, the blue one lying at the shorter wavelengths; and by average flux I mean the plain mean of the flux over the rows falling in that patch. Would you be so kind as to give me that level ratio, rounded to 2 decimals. 0.90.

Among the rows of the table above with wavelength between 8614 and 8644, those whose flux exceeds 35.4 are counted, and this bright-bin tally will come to 10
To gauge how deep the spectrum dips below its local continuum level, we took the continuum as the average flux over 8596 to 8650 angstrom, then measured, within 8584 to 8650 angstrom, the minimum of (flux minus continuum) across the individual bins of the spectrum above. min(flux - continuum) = -1.7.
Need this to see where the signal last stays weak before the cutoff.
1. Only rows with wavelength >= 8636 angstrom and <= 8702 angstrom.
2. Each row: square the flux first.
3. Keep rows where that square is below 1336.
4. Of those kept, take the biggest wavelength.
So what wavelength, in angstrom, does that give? 8700.0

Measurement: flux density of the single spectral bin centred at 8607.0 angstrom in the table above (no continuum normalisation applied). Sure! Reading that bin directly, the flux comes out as 35.31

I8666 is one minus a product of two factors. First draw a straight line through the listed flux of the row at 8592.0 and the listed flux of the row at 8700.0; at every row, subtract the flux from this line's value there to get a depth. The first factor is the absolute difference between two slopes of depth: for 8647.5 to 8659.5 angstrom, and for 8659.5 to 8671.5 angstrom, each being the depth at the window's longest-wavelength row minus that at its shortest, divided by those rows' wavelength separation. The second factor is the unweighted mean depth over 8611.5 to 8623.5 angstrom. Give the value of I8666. 1.10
